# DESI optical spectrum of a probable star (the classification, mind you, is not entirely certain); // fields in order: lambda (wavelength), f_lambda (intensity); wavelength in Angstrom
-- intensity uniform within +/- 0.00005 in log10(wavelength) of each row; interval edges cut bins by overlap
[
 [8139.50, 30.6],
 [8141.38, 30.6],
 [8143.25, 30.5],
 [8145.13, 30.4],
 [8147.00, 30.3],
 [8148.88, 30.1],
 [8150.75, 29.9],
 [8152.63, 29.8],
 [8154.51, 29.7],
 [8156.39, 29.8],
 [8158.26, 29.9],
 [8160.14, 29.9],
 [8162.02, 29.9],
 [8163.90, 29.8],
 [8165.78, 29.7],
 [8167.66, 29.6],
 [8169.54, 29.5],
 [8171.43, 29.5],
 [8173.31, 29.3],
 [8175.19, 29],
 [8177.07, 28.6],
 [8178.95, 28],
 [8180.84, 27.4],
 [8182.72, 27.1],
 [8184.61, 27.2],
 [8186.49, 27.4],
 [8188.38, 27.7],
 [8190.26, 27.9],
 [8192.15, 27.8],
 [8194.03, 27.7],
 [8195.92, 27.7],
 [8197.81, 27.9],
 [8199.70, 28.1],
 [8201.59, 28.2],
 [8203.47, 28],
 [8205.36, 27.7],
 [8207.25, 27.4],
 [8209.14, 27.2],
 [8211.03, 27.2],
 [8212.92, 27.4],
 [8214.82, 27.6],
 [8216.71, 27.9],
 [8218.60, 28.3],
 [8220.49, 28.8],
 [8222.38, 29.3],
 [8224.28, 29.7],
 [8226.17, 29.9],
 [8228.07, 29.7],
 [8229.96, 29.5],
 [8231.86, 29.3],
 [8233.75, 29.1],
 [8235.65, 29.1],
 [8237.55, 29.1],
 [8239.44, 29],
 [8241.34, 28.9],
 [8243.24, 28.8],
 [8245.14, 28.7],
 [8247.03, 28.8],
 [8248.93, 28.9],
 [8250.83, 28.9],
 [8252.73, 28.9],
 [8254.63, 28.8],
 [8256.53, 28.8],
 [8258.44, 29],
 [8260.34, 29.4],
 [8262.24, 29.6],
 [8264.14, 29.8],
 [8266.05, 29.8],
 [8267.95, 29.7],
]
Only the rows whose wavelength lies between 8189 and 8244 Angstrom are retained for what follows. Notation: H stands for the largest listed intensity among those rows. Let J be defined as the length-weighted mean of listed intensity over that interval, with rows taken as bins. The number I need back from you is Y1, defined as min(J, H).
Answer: 28.4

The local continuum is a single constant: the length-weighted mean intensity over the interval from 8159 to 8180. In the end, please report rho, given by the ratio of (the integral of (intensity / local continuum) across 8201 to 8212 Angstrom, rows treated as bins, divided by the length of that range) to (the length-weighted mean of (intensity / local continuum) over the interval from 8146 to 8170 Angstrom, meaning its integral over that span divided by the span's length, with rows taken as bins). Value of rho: 0.93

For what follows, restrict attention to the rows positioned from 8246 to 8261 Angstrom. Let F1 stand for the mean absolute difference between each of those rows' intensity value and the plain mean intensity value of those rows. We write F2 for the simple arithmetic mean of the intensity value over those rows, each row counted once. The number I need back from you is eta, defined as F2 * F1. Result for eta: 4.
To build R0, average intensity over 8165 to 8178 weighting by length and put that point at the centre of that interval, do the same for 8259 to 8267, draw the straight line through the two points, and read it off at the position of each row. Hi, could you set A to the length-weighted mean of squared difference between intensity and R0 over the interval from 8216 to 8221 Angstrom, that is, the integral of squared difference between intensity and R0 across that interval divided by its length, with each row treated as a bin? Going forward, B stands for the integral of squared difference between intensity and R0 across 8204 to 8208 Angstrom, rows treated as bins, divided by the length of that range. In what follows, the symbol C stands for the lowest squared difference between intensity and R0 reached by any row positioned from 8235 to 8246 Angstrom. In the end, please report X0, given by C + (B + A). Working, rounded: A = 1.5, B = 3.4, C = 0.18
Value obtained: 5.0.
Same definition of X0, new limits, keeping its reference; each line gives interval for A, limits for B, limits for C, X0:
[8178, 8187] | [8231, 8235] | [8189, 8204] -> 5.4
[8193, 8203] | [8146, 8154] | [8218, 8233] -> 2.9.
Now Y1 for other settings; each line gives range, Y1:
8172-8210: 27.9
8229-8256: 29.0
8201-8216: 27.6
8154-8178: 29.6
